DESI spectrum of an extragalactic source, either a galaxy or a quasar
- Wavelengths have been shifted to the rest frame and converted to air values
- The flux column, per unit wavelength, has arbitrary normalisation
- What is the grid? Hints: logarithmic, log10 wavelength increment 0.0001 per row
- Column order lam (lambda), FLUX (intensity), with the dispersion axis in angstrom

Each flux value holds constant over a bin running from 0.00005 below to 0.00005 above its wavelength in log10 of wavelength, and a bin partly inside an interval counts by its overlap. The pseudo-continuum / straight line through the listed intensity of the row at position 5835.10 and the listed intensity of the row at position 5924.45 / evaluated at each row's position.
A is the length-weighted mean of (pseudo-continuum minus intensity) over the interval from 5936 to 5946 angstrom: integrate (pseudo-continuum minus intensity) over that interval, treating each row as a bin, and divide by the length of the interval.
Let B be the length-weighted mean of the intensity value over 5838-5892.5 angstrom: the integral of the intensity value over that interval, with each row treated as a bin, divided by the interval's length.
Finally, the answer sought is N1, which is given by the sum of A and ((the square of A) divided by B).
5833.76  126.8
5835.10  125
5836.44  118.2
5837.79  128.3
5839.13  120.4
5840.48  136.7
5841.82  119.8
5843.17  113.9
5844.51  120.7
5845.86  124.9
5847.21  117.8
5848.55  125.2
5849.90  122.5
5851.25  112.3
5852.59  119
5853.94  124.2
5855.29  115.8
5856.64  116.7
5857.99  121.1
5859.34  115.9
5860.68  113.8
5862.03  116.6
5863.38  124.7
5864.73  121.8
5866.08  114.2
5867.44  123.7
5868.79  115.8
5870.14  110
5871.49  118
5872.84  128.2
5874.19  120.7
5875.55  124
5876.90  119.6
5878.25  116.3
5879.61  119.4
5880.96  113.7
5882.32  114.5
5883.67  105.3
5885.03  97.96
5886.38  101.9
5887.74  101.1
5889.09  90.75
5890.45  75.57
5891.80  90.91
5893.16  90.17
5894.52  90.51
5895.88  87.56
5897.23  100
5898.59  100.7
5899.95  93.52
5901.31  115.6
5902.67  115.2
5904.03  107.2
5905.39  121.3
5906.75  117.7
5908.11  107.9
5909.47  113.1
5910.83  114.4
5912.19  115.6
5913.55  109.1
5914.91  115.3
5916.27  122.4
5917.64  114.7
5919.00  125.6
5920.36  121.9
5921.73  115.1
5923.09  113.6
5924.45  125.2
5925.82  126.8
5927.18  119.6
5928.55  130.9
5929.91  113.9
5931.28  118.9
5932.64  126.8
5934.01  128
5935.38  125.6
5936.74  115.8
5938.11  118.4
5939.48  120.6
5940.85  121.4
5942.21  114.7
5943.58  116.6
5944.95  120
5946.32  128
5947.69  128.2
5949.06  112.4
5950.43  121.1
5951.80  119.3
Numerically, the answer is 7.0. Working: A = 6.6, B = 115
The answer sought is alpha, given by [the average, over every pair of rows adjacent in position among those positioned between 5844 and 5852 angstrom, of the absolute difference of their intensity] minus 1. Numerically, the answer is 5.3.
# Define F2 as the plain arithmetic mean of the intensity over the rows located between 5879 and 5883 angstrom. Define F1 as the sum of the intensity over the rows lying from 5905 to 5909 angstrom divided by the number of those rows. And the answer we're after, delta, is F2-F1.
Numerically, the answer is 0.2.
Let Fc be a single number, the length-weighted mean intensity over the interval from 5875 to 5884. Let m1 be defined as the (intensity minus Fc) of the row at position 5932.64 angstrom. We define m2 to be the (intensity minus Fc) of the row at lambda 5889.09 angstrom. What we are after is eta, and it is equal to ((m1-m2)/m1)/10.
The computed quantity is 0.35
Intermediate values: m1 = 10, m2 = -26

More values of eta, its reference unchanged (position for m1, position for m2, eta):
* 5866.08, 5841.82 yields 0.25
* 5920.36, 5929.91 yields 0.15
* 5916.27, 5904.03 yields 0.26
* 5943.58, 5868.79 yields 0.56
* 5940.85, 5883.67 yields 0.33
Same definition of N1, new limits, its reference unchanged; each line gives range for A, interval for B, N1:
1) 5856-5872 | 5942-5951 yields 7.8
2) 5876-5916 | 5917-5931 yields 22.4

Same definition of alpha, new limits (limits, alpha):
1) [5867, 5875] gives 6.9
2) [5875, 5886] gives 3.8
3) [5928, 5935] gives 6.8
